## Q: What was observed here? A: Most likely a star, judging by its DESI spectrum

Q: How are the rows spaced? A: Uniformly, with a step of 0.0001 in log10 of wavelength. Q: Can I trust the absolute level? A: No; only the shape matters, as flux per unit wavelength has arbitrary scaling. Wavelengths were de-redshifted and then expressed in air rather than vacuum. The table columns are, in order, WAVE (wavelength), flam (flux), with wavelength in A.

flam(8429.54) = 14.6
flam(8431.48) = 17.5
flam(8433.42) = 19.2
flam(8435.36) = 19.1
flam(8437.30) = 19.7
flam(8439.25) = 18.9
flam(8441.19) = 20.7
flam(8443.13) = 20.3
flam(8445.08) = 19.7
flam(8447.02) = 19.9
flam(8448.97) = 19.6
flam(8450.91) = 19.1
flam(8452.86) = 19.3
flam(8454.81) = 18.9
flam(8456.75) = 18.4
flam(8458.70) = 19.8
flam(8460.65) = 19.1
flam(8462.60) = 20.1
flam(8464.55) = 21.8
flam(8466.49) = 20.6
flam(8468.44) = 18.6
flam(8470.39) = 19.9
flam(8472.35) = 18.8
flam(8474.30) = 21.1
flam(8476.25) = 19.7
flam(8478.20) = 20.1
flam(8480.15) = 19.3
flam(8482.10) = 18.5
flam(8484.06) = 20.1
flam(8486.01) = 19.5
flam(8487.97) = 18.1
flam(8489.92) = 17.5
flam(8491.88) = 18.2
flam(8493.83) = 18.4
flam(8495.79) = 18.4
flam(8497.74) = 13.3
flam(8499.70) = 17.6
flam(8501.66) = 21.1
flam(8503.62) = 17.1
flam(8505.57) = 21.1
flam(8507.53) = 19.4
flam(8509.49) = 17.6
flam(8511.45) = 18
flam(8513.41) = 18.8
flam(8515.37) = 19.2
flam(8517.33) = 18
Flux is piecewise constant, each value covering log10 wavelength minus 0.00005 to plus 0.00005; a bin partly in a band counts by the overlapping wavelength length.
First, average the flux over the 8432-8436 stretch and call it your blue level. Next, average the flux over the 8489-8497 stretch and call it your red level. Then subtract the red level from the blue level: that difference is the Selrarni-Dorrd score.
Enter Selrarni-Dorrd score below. 1.0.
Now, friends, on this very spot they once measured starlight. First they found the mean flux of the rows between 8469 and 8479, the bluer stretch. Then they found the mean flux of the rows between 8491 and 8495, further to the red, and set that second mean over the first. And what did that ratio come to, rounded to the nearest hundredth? 0.92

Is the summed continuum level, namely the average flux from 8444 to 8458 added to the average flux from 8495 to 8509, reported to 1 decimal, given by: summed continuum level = 37.6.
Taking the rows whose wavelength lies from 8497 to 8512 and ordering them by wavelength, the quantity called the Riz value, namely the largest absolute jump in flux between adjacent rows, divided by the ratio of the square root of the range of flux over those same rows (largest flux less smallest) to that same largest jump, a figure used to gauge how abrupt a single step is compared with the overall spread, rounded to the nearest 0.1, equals 6.6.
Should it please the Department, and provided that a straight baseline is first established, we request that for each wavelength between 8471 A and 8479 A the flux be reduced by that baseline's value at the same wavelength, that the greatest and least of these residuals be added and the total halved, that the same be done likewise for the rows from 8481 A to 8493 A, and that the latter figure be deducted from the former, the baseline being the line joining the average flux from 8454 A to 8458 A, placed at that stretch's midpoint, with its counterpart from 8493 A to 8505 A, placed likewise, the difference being 0.8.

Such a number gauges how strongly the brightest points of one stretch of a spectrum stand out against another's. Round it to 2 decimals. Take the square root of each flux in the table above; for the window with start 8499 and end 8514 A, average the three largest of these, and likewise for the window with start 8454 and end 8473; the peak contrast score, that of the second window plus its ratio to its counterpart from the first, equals 5.57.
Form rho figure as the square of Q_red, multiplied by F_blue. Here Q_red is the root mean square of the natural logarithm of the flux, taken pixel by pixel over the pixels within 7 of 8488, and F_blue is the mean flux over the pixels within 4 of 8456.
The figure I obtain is 163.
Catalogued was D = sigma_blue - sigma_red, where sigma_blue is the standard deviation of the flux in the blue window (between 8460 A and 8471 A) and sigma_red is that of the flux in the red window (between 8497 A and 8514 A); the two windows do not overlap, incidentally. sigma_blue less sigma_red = -1.2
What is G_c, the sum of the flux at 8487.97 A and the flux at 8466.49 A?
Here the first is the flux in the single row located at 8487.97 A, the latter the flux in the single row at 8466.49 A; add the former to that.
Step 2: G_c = 38.7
